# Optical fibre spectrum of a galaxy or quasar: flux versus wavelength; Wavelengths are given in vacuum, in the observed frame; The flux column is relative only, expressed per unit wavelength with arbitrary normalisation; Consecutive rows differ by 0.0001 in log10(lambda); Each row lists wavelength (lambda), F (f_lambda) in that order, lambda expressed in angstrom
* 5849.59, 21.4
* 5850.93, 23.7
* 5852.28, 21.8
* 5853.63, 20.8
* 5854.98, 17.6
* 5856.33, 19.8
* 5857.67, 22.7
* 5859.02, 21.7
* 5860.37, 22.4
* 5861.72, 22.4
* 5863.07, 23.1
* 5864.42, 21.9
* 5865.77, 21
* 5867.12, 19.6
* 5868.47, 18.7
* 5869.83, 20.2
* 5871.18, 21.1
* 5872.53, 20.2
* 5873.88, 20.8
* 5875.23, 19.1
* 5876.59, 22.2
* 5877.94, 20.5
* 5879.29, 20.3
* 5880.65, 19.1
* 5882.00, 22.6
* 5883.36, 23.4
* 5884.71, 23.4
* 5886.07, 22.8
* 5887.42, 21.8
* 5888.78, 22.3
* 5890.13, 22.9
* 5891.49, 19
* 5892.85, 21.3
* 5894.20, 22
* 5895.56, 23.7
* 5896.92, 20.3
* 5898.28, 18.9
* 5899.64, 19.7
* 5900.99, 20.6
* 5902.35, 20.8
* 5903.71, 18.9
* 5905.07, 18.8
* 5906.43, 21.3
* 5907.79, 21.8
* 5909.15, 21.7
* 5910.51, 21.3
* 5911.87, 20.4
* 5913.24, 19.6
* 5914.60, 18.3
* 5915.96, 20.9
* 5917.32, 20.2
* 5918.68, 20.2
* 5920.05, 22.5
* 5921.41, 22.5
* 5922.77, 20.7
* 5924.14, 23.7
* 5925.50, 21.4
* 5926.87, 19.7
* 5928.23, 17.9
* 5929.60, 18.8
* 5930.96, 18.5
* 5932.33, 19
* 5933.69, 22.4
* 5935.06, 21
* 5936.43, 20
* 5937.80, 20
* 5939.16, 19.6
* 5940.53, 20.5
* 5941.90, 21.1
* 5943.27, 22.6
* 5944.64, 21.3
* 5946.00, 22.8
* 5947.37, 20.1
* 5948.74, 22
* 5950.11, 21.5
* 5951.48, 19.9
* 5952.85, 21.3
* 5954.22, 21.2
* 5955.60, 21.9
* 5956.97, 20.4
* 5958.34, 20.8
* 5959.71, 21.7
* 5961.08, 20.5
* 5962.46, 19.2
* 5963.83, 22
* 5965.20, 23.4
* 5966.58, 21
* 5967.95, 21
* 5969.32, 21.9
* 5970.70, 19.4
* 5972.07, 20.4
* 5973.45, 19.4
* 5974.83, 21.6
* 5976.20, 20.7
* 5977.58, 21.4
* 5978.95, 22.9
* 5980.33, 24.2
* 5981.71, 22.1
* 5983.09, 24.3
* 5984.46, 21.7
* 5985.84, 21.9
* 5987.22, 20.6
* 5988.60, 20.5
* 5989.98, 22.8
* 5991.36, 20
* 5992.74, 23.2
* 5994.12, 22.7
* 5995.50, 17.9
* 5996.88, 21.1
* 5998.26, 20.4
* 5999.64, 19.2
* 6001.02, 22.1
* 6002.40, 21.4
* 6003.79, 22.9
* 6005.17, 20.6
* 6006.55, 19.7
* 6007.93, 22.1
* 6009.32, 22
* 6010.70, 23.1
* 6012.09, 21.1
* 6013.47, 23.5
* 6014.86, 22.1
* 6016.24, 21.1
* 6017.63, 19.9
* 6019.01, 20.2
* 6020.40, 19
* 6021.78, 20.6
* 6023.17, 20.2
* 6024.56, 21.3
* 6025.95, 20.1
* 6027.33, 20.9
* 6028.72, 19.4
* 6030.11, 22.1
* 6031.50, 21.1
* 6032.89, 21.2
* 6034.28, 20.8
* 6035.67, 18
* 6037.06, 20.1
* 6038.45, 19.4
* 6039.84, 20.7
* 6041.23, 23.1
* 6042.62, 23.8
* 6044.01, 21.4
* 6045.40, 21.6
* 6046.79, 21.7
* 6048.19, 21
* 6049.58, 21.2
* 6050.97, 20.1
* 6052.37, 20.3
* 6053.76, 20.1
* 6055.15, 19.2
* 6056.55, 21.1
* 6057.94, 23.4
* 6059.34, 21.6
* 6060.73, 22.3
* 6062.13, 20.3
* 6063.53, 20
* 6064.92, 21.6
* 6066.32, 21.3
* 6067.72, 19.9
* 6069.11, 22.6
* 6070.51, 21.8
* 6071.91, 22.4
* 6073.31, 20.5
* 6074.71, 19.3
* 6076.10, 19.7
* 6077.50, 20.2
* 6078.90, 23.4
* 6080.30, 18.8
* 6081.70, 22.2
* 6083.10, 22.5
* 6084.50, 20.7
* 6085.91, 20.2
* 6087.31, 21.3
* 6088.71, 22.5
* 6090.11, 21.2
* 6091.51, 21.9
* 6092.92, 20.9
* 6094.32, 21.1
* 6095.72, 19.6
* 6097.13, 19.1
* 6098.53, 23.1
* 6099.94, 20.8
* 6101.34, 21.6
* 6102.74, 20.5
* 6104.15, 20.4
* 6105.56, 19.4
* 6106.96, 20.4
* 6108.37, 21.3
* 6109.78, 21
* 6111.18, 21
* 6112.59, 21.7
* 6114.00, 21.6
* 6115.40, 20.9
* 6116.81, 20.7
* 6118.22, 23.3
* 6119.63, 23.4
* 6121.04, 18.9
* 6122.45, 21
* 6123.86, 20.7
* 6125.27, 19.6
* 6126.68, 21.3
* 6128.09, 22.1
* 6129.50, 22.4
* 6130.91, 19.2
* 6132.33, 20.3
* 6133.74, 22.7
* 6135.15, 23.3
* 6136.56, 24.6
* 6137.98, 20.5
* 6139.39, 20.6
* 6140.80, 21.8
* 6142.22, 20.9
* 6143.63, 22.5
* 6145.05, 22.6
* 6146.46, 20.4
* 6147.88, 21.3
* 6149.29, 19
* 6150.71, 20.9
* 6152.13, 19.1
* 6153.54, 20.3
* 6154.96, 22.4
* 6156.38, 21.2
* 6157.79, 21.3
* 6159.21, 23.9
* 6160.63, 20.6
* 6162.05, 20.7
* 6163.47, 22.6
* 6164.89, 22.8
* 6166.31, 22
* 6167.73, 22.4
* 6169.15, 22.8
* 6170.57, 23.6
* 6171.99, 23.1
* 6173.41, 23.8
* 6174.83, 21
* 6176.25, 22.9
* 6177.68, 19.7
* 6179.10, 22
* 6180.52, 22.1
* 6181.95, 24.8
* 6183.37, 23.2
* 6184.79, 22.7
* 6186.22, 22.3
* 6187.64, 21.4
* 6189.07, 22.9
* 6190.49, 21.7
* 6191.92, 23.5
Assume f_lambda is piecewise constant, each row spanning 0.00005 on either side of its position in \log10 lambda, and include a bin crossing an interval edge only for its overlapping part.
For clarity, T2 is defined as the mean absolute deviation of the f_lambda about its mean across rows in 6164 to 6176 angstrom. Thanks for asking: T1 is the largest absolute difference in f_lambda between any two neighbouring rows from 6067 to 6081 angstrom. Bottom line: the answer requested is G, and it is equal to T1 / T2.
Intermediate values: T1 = 4.60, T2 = 0.7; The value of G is 6.9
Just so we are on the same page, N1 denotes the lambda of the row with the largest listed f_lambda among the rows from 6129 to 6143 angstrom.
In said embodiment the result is 6136.56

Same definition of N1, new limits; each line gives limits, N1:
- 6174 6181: 6176.25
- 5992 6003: 5992.74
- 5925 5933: 5925.50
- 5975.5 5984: 5983.09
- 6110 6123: 6119.63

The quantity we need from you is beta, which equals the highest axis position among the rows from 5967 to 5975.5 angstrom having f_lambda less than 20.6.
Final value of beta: 5973.45 angstrom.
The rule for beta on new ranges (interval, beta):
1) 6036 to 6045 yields 6038.45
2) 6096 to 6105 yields 6104.15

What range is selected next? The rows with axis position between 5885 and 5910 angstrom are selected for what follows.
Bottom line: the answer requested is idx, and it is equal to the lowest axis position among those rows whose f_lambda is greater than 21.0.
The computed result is 5886.07 angstrom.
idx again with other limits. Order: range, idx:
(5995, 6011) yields 5996.88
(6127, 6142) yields 6128.09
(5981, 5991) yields 5981.71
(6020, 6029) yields 6024.56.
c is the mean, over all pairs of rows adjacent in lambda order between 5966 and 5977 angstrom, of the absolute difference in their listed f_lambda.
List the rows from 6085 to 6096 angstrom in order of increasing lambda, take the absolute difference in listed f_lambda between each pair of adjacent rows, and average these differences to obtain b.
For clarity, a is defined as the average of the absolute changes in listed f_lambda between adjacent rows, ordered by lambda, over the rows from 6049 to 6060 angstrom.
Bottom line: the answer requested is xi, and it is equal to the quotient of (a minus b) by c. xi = 0.16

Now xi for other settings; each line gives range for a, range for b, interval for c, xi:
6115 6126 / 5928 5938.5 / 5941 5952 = 0.31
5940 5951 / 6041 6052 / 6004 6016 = 0.45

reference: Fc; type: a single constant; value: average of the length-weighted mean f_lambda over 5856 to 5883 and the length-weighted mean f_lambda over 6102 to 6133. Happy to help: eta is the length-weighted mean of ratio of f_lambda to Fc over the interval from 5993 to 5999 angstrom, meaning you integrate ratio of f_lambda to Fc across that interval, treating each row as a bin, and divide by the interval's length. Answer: 0.99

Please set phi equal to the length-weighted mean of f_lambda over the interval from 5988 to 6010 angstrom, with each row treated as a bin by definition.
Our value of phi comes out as 21.2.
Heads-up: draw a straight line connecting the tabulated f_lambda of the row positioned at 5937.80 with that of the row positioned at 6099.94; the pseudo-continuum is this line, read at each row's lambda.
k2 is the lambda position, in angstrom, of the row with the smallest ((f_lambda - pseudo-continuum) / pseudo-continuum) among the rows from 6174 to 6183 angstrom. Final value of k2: 6177.68 angstrom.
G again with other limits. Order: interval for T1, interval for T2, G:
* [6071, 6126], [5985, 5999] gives 3.7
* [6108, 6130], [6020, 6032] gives 6.0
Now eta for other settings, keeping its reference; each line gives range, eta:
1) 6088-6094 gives 1.03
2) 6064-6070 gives 1.02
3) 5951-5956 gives 1.00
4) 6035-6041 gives 0.95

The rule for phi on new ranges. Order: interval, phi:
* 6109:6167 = 21.4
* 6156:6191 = 22.3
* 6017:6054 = 20.7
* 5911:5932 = 20.3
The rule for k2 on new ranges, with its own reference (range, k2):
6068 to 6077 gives 6074.71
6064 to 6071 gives 6067.72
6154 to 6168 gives 6160.63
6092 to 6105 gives 6097.13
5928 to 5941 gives 5928.23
